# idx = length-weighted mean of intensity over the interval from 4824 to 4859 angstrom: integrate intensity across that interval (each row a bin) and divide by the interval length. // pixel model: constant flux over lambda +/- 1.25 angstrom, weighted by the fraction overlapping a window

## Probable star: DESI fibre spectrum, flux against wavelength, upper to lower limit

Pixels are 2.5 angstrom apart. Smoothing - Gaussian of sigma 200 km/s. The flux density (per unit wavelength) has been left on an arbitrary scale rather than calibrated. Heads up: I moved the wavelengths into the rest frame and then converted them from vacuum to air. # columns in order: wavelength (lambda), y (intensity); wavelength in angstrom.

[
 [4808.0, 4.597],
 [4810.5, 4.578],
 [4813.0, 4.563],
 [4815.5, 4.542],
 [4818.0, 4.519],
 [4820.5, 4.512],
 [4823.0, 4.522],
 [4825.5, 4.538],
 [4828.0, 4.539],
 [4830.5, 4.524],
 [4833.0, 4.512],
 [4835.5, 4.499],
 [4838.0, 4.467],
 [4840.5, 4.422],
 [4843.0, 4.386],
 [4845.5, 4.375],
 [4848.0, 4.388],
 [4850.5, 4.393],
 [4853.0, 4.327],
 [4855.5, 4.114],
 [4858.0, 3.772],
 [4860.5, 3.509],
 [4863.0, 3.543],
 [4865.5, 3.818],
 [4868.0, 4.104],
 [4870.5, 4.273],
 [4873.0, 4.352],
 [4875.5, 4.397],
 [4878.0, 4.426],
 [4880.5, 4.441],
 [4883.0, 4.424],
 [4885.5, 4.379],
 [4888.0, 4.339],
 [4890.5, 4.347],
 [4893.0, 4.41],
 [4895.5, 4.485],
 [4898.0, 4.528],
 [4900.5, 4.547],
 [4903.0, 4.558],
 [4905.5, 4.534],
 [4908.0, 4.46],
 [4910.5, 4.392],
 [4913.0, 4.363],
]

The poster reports 4.38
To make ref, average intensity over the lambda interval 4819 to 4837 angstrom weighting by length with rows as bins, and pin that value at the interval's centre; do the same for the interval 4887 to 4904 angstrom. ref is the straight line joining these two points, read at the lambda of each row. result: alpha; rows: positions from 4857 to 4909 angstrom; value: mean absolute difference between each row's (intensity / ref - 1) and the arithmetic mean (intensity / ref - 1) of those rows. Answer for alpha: 0.057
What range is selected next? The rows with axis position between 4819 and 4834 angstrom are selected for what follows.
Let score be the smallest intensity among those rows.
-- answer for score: 4.512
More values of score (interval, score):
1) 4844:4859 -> 3.772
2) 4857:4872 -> 3.509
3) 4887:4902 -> 4.339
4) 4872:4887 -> 4.352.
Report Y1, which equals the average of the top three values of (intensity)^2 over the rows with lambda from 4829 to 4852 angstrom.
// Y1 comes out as 20.4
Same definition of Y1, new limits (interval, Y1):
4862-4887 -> 19.6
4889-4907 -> 20.7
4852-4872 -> 18.0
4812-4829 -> 20.7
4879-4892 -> 19.5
